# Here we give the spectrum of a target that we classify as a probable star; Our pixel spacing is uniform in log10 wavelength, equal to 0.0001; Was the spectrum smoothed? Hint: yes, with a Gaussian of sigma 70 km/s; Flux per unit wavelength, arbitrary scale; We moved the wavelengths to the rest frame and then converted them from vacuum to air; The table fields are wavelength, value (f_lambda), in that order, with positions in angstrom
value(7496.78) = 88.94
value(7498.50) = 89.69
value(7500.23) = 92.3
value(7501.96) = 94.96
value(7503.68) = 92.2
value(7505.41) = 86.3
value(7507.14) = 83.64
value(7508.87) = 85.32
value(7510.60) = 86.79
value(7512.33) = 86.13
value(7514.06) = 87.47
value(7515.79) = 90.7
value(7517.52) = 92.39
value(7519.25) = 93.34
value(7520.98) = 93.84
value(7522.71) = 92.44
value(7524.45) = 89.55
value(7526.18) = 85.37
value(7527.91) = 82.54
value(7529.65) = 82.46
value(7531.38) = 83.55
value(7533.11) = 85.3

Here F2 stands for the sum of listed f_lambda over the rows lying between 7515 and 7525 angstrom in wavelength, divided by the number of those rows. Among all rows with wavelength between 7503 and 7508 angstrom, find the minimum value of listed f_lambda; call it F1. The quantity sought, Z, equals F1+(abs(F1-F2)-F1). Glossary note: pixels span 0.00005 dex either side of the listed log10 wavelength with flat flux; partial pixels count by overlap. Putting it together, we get 8.4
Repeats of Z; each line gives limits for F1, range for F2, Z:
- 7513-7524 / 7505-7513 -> 1.8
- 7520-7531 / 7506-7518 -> 5.0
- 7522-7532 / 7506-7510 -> 2.0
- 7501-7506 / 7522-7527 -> 2.8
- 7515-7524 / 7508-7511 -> 4.6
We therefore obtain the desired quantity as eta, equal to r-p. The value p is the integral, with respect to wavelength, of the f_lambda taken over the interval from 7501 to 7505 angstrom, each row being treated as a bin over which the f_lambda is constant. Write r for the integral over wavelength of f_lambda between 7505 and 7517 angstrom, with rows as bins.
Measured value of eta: 670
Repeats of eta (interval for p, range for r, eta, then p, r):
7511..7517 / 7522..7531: 246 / 530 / 776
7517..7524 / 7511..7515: -302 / 650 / 347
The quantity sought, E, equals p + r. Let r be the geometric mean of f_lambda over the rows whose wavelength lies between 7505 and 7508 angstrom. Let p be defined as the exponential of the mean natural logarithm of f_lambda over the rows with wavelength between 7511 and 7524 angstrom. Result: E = 176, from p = 90.9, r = 85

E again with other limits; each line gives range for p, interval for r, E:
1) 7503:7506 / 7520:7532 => 176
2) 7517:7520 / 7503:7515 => 180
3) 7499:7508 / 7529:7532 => 173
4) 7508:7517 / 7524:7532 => 172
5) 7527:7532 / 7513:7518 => 173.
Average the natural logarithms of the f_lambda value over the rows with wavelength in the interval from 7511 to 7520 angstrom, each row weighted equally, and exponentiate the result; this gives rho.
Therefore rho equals 90.0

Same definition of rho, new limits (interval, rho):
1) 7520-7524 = 93.1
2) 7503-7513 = 86.7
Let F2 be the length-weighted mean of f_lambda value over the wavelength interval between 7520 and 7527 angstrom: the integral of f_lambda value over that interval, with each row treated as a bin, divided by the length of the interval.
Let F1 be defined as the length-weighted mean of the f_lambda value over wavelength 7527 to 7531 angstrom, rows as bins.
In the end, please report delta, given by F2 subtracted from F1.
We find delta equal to -7.7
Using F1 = 82.7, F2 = 90.4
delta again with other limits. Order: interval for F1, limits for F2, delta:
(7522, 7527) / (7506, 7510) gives 4.3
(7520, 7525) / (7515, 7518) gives 0.6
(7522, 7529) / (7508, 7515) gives 0.7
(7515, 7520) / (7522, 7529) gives 5.1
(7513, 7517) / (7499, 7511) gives 0.4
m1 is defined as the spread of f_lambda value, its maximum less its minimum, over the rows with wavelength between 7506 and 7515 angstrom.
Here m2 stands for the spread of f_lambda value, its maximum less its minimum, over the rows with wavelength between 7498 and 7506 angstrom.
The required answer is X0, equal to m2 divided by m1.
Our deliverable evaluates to 2.26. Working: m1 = 4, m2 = 9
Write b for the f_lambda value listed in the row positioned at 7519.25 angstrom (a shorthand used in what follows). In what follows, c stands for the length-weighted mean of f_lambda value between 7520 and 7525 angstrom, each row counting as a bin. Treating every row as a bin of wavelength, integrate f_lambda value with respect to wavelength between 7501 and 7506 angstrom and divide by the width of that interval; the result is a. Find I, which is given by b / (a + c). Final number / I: 0.509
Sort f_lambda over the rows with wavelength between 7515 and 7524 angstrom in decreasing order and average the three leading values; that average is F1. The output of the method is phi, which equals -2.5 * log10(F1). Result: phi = -4.92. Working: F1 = 93.2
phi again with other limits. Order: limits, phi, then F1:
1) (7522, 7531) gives -4.87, 89.1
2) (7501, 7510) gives -4.90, 91.2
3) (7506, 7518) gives -4.89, 90.2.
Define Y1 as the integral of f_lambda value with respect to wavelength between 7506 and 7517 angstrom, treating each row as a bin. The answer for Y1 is 955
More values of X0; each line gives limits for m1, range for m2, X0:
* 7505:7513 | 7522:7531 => 3.17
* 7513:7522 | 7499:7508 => 1.78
